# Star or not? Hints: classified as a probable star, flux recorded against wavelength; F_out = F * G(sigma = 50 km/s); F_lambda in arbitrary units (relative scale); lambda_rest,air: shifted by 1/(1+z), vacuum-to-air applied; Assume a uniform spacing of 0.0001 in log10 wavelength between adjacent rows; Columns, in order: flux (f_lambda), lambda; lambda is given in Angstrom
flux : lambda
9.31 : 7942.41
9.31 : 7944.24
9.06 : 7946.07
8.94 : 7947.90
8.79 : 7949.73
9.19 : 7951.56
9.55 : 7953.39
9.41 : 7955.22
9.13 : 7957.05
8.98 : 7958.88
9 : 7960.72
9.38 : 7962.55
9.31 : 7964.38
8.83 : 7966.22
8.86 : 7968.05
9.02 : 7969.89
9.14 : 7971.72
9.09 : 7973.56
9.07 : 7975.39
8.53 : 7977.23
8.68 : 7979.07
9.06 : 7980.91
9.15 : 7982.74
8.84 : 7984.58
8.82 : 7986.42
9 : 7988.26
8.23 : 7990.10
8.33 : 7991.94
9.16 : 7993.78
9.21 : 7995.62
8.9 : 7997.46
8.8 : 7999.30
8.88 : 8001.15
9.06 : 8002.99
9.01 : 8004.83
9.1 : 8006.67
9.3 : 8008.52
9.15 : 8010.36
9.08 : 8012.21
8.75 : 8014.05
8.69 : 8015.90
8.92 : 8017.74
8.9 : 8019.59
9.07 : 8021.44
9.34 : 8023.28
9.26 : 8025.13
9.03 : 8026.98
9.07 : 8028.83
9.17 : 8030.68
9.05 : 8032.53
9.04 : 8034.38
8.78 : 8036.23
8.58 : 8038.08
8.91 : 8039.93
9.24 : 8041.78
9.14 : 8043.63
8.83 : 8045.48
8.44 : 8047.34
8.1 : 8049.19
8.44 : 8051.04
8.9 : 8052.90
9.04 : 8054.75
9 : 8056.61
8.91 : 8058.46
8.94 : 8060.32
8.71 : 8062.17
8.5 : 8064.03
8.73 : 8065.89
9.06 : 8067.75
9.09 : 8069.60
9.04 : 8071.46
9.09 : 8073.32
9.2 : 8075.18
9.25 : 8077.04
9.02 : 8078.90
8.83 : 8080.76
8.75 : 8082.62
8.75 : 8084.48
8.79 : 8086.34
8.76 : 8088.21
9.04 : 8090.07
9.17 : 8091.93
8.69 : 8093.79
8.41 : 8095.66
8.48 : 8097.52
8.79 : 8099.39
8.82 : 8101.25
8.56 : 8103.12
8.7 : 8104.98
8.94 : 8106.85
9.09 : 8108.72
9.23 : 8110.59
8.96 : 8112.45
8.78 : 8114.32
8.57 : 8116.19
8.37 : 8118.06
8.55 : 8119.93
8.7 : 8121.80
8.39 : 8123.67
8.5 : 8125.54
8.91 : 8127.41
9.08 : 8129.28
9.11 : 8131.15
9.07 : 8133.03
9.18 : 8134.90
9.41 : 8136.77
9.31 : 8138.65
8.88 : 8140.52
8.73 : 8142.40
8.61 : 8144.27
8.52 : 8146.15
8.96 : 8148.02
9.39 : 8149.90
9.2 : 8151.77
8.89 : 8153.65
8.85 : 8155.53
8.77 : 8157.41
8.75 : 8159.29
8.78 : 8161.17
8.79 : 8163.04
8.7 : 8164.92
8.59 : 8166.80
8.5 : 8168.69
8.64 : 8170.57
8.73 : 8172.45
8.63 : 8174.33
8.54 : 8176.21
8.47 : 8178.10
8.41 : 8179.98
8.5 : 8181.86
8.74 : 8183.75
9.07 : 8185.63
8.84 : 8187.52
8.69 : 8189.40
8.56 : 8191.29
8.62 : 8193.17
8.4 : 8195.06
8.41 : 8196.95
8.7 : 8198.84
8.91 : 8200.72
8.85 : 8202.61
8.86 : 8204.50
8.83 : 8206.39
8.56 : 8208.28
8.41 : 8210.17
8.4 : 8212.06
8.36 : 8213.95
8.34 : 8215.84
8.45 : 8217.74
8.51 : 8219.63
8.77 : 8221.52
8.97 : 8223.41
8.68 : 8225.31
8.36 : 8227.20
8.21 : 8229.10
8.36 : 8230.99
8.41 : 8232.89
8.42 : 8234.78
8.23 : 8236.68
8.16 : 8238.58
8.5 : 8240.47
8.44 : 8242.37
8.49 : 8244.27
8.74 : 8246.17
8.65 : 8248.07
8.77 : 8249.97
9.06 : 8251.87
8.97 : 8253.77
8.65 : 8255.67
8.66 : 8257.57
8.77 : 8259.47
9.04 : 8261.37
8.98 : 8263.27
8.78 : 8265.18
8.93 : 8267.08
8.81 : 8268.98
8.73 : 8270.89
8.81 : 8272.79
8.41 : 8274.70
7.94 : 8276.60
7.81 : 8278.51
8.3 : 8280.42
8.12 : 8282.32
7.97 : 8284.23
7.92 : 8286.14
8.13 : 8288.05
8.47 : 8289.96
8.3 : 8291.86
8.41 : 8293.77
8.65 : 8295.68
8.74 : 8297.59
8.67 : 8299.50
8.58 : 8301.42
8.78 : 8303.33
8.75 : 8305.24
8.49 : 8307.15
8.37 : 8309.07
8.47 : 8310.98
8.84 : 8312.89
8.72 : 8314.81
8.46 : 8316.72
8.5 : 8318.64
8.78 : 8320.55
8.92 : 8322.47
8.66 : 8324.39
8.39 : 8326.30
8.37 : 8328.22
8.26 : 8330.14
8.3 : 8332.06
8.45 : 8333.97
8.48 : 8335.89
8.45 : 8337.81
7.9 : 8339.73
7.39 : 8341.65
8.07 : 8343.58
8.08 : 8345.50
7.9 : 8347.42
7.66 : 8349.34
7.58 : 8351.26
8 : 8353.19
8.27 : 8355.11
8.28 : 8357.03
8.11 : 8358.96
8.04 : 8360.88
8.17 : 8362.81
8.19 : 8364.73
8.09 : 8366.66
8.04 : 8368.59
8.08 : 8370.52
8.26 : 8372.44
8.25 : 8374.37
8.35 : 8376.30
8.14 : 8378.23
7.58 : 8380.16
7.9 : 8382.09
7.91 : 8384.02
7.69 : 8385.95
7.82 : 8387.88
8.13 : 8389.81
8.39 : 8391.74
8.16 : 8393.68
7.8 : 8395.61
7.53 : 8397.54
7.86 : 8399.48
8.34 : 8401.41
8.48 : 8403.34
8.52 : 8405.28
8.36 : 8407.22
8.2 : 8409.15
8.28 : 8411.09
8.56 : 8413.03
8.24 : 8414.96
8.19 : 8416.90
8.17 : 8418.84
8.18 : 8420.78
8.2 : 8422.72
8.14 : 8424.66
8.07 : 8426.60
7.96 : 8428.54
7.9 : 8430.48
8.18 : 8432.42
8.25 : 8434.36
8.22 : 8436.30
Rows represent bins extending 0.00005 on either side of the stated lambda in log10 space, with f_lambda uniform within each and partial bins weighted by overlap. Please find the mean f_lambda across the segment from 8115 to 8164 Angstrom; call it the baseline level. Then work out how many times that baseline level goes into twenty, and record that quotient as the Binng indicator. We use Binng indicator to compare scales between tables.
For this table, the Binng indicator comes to 2.26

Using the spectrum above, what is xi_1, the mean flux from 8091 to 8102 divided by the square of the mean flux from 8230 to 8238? 0.125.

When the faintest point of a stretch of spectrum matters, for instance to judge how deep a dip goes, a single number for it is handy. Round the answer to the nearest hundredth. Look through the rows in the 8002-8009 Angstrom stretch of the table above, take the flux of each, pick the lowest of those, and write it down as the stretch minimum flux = 9.01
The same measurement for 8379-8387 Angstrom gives 7.58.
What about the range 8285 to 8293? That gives 7.92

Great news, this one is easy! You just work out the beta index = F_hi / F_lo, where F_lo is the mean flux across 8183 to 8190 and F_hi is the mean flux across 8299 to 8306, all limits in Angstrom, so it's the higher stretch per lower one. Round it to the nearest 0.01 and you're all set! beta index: 0.98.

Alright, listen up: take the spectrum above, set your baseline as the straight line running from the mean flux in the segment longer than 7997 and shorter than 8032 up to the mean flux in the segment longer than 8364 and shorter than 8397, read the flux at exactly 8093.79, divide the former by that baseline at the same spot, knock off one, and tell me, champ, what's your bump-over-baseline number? -0.014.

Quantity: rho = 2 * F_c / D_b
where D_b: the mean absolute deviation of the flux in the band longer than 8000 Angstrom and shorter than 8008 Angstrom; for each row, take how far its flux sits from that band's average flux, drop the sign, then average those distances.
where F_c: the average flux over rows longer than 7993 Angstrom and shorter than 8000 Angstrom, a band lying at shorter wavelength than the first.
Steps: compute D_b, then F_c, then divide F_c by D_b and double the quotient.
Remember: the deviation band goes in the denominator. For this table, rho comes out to 267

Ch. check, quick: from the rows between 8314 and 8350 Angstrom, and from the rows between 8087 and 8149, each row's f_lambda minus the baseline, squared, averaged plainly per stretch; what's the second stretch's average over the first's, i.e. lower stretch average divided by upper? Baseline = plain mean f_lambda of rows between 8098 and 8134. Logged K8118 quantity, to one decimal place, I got 0.2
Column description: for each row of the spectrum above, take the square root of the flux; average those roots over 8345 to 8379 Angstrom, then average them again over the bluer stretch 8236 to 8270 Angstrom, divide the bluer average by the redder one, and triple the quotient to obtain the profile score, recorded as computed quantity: 3.11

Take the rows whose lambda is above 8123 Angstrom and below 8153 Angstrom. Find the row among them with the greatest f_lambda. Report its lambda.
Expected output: 8136.77 Angstrom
